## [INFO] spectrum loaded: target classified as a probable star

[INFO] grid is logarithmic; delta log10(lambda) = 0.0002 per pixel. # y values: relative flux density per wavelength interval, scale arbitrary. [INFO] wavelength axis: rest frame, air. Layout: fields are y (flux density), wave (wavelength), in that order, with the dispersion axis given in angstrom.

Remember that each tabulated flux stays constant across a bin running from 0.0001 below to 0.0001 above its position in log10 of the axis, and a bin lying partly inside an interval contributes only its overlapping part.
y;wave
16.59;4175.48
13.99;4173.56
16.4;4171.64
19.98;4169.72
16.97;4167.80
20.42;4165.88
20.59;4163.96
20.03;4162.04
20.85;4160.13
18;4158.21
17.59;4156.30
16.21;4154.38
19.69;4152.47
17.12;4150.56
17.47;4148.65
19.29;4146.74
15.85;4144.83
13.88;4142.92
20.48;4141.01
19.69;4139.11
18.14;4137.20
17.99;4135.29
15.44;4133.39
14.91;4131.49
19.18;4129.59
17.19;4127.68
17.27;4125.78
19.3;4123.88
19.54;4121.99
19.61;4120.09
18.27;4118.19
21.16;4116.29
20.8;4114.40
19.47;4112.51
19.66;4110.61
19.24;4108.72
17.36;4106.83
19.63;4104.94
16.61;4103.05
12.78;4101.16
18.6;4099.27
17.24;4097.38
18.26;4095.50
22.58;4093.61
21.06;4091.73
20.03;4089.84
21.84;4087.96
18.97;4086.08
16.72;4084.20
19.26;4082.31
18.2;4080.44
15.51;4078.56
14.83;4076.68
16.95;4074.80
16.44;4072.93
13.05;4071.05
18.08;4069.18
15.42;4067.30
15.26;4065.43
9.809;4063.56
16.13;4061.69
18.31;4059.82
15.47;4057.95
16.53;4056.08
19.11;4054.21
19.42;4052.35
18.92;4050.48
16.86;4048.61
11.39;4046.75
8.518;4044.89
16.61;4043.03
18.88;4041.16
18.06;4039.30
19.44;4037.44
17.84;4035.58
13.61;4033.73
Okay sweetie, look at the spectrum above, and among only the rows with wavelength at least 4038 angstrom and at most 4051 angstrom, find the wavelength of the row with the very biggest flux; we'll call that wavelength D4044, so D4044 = 4050.48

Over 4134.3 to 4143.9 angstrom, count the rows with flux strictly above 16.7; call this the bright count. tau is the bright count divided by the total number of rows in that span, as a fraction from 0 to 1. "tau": 0.80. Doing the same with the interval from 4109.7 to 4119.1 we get 1.00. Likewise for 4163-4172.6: 0.80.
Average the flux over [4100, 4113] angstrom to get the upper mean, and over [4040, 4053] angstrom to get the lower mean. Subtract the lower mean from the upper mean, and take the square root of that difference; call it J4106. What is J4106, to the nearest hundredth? 1.42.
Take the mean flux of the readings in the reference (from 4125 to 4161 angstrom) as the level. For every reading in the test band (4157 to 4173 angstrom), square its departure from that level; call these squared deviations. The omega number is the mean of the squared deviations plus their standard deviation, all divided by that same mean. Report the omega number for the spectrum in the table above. 1.7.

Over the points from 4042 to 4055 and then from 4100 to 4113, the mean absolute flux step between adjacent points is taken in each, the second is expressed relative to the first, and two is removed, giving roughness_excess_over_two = -1.4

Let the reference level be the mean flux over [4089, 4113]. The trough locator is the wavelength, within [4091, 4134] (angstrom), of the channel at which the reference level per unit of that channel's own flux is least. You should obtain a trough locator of 4093.61 angstrom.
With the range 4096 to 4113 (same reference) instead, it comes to 4110.61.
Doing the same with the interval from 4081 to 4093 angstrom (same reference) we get 4087.96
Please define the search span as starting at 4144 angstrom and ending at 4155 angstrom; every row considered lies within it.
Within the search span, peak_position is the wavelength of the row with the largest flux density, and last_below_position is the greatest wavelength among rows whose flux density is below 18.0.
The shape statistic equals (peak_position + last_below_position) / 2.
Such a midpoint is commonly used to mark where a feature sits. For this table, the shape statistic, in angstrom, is 4153.4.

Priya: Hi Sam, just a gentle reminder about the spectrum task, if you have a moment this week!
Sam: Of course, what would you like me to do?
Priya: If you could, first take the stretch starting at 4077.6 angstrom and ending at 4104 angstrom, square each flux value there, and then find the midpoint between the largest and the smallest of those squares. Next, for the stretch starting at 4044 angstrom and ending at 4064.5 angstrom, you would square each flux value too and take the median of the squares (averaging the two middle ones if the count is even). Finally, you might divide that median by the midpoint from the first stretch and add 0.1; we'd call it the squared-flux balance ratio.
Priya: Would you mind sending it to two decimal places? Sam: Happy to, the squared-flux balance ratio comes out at 0.91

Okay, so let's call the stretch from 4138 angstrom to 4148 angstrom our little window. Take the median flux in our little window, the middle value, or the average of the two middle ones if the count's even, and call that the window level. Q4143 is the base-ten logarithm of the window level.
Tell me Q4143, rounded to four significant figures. 1.285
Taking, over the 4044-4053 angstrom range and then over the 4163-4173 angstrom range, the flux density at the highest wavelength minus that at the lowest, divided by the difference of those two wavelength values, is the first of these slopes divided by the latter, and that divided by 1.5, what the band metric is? -1.8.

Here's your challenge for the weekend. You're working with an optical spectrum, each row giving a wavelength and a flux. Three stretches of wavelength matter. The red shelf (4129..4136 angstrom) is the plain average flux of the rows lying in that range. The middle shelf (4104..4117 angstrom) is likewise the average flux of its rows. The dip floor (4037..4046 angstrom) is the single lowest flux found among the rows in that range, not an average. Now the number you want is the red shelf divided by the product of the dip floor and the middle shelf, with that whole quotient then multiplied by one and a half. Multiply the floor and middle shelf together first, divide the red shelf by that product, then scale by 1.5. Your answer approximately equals 0.15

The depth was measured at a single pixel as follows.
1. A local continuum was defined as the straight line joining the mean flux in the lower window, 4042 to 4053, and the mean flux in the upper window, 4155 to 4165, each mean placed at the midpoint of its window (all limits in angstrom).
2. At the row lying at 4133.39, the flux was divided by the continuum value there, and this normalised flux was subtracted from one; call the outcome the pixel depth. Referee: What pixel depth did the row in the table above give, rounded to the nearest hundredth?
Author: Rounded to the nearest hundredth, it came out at 0.16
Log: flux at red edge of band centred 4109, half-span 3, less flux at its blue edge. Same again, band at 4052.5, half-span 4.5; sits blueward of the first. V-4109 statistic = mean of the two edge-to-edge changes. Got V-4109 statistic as 1.0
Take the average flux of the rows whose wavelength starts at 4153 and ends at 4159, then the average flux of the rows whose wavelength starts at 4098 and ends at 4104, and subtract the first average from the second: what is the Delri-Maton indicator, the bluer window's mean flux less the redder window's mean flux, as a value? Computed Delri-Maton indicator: -1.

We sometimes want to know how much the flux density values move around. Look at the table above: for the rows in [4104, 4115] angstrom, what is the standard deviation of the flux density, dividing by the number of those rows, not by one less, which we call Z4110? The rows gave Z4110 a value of 1.0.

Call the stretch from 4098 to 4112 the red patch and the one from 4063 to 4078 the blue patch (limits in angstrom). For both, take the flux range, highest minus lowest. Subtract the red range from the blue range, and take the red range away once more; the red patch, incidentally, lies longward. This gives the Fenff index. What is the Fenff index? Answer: -5.5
